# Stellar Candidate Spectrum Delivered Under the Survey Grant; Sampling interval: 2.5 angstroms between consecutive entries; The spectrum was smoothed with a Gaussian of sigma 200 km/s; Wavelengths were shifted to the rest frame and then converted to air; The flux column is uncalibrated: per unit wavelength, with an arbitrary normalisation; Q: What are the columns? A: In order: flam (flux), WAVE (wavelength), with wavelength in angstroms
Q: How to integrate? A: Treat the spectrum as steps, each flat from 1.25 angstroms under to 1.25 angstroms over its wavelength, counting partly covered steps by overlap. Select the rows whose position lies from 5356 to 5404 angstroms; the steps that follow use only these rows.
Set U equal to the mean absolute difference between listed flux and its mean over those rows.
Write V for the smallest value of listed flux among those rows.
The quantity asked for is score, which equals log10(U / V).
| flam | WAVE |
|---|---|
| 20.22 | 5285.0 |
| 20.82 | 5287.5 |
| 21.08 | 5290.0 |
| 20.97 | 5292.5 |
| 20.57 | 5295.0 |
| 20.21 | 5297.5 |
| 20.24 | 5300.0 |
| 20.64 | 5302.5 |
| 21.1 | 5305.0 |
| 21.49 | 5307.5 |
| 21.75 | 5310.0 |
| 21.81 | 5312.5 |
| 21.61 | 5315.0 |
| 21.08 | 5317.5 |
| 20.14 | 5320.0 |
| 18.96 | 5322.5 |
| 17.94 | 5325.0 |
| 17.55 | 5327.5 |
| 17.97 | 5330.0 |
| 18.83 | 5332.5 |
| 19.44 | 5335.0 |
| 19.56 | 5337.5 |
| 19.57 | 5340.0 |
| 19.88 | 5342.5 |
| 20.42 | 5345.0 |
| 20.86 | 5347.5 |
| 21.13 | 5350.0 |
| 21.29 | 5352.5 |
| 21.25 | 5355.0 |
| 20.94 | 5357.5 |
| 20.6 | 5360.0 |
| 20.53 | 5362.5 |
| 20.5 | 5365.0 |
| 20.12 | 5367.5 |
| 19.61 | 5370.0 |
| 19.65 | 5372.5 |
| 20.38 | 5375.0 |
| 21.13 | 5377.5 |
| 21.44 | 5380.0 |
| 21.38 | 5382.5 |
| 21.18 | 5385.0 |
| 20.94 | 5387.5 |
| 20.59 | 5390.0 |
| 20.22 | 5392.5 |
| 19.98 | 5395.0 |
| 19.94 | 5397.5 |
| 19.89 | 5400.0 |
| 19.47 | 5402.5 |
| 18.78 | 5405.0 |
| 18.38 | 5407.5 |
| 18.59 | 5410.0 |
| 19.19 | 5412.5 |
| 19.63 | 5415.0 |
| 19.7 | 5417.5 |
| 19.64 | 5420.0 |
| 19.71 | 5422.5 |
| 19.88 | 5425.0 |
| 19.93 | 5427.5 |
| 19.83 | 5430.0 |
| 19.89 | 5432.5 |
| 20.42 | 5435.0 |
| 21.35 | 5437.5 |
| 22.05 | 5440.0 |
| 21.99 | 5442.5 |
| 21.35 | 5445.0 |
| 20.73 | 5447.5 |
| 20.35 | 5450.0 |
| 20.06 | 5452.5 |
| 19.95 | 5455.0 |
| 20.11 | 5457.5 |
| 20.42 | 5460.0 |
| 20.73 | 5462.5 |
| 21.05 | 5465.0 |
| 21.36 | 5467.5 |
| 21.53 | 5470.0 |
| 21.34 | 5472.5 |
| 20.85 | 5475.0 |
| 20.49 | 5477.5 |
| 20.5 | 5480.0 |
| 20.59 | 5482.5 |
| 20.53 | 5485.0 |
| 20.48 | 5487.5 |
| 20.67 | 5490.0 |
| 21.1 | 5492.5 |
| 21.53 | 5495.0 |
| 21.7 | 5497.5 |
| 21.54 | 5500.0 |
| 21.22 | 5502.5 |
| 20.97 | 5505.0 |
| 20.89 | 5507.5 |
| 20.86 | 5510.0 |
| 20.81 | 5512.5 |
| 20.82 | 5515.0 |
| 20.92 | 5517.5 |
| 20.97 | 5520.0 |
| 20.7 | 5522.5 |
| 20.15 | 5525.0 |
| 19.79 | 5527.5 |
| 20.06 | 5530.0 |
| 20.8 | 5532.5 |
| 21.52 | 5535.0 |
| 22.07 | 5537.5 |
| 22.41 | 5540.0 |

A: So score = -1.59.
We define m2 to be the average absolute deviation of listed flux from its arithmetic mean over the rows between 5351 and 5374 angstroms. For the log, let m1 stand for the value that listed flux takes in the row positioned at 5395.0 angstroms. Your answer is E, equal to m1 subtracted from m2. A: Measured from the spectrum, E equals -19.5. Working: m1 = 19.98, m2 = 0.47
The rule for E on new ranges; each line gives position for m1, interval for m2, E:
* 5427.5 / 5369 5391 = -19.4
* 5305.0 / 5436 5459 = -20.4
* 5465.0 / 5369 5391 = -20.5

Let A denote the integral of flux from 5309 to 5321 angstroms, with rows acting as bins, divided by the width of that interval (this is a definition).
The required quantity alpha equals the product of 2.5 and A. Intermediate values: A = 21.29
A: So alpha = 53.2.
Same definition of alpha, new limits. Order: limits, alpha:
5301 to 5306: 52.1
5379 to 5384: 53.5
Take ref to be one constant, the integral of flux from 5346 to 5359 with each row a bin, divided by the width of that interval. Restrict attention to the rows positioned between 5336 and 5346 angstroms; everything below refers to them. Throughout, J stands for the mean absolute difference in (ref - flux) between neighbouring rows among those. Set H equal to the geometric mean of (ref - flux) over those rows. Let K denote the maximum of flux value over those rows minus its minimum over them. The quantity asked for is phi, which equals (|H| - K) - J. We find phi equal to 0.01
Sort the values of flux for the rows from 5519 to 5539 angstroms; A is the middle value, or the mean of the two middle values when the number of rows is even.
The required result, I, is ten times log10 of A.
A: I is 13.2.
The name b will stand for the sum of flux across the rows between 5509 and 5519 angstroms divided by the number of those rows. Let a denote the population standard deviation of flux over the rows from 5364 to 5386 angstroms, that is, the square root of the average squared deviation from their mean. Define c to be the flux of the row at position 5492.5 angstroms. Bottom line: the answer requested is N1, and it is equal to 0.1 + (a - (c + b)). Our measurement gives -41.2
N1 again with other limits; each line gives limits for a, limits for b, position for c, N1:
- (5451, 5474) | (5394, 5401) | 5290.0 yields -40.3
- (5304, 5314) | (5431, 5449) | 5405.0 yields -39.5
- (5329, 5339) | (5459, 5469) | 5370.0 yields -39.8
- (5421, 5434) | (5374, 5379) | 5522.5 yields -41.3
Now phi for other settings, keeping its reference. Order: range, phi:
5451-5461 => 0.25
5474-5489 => -0.01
